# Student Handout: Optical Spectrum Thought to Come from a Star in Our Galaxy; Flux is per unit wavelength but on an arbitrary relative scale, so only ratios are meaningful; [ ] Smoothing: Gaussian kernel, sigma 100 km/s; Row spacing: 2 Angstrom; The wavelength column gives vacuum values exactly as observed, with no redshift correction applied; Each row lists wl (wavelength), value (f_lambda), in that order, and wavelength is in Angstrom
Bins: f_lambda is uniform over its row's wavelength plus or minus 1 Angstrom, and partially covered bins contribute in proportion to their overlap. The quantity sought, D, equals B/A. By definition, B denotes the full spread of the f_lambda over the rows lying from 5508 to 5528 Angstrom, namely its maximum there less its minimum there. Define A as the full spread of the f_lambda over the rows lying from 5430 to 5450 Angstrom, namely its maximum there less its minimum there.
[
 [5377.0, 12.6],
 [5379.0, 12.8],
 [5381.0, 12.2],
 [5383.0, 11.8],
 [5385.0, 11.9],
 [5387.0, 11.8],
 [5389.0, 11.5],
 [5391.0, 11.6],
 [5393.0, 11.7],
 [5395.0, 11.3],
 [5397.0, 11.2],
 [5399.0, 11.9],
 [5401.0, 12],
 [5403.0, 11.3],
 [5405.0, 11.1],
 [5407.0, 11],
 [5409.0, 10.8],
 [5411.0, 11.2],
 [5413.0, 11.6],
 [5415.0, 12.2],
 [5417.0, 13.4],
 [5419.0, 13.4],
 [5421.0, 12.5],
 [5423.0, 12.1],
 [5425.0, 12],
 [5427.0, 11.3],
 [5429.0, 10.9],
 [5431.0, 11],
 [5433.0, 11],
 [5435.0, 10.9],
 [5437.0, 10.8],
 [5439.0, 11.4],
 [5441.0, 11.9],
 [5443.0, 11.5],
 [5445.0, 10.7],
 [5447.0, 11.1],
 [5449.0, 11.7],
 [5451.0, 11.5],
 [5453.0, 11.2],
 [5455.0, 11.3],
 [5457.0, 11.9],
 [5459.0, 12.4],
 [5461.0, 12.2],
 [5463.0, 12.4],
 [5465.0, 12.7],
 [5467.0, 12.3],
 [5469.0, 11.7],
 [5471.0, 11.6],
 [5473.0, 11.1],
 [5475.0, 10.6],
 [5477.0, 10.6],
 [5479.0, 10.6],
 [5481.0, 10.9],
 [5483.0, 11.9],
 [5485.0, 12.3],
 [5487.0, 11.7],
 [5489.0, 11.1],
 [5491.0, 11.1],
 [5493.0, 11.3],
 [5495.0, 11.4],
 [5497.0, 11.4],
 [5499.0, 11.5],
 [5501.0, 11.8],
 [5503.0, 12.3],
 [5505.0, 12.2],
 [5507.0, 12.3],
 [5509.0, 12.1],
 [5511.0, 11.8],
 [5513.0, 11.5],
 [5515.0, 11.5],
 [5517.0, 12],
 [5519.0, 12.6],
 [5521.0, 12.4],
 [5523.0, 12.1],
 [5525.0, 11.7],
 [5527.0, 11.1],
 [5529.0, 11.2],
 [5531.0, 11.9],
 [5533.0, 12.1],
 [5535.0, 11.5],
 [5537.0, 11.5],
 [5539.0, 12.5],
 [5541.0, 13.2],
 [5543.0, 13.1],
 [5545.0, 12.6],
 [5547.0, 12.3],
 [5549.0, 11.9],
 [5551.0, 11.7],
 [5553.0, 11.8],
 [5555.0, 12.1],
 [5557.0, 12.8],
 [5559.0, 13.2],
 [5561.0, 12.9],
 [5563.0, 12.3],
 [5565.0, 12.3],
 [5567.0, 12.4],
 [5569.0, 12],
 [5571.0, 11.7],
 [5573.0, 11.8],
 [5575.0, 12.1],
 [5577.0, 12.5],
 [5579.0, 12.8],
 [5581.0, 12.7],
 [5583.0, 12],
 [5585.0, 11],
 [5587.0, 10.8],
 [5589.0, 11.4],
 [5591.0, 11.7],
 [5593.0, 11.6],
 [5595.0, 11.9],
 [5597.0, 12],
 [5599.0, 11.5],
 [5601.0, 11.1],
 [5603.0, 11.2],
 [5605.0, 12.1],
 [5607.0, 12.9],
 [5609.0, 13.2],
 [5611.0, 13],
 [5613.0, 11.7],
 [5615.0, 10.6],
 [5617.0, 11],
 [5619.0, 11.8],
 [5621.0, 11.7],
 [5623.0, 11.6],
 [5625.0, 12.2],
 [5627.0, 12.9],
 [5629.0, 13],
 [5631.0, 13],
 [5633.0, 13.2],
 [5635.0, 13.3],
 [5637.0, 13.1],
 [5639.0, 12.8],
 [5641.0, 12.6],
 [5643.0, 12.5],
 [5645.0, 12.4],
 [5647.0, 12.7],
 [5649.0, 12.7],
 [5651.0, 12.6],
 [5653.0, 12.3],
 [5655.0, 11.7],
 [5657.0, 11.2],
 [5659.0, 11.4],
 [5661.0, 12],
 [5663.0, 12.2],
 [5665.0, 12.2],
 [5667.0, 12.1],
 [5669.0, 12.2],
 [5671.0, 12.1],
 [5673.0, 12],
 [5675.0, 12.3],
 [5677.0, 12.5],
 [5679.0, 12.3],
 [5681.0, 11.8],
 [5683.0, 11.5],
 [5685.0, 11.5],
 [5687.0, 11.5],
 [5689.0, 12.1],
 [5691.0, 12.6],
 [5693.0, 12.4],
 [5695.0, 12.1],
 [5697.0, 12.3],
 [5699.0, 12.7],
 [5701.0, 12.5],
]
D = 1.25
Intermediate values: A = 1.20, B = 1.5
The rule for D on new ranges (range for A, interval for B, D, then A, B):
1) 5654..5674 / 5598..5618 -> 2.60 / 1.00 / 2.6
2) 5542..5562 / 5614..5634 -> 1.73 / 1.50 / 2.6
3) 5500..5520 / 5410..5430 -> 2.27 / 1.10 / 2.5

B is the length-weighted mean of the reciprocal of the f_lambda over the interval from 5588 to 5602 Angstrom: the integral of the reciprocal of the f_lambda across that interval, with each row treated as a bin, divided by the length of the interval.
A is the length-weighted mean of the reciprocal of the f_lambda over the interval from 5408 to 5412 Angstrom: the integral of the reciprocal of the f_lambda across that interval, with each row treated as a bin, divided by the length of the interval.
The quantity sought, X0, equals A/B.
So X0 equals 1.05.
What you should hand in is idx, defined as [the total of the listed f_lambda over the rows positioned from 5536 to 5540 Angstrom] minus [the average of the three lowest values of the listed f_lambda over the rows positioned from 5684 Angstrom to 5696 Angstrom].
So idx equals 12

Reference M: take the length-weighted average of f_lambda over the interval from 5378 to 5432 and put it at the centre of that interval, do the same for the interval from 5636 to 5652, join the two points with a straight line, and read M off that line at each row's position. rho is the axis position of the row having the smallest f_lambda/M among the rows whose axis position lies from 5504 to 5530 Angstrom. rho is 5527.0 Angstrom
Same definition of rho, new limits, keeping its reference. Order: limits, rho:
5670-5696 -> 5687.0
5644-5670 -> 5657.0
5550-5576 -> 5571.0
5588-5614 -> 5601.0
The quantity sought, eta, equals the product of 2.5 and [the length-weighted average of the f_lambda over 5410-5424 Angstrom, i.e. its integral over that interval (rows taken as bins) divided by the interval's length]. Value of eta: 30.9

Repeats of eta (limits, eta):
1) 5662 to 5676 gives 30.4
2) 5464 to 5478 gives 28.8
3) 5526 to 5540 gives 29.2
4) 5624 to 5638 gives 32.4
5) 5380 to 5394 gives 29.5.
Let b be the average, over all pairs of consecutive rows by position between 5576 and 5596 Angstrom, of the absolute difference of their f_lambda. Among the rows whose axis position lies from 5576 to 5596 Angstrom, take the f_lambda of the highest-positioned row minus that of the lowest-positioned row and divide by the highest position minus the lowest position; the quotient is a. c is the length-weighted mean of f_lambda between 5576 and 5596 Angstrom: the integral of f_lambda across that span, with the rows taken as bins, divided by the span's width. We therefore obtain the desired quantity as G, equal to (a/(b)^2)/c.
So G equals -0.018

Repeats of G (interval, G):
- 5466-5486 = 0.000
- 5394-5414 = 0.014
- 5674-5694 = 0.006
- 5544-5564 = -0.010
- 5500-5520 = 0.044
